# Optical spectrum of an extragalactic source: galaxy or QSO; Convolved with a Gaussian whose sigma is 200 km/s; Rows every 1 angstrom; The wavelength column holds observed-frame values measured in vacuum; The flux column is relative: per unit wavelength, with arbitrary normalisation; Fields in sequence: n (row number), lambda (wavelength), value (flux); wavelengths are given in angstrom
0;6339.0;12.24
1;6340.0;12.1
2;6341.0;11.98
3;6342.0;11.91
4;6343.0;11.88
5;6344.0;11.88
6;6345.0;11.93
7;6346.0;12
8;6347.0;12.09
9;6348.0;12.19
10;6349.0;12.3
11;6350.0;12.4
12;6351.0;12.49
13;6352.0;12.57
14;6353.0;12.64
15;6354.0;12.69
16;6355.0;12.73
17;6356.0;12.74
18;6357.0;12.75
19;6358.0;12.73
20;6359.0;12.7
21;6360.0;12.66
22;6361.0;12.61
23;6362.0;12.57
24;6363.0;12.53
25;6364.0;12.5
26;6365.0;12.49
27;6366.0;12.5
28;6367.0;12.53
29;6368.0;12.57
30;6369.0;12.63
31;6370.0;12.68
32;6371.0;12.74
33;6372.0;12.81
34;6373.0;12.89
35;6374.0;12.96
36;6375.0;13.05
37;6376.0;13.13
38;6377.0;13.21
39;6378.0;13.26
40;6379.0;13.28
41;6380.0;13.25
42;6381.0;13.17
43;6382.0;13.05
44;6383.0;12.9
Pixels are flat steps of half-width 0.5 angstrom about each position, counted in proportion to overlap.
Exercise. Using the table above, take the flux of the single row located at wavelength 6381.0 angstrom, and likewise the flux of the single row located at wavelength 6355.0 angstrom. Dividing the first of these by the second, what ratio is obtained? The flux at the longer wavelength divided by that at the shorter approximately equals 1.03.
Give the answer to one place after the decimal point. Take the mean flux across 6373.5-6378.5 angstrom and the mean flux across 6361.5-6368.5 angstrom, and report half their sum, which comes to 12.8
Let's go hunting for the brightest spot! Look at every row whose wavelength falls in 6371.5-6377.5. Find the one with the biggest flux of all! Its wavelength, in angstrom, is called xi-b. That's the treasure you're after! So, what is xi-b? 6377.0 angstrom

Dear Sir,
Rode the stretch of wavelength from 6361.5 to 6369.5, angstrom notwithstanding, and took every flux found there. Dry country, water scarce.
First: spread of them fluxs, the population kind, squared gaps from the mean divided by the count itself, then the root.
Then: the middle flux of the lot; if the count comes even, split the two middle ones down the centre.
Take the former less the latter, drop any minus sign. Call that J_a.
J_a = 12.5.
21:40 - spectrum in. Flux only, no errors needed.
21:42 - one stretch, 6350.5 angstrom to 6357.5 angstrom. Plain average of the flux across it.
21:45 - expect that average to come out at 12.7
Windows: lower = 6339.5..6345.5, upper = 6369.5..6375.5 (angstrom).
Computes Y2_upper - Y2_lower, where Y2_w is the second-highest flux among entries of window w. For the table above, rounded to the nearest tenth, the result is 1.0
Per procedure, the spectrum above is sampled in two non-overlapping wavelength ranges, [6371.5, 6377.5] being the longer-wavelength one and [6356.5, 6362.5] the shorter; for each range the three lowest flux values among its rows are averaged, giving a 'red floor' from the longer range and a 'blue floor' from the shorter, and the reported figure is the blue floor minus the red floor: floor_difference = -0.3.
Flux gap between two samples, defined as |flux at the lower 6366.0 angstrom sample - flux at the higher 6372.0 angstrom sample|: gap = 0.31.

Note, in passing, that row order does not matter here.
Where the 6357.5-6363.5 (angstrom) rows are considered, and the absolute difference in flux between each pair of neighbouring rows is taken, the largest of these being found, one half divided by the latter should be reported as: 10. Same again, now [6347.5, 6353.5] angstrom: 5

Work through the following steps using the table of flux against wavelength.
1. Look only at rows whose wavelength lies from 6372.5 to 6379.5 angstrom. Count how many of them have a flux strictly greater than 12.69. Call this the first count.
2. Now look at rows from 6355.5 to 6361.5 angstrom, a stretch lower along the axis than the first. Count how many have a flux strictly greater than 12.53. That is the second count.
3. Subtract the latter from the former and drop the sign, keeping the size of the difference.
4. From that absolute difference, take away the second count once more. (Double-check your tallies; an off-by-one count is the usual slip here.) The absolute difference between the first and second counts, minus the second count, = -5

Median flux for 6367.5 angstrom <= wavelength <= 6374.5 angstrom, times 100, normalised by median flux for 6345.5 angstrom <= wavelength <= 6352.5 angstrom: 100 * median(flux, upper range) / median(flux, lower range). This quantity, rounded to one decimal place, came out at 103.6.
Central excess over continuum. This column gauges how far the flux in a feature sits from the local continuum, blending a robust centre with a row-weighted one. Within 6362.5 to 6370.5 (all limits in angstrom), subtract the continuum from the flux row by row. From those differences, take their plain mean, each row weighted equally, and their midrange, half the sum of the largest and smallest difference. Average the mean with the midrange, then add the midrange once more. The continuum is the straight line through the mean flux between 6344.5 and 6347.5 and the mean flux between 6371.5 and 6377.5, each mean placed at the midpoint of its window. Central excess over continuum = -0.30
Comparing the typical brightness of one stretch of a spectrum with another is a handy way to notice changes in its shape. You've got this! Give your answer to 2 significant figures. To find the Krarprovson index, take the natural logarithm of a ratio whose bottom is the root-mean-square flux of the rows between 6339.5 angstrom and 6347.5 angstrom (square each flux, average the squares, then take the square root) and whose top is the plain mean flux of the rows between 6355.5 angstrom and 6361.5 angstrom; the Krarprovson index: 0.059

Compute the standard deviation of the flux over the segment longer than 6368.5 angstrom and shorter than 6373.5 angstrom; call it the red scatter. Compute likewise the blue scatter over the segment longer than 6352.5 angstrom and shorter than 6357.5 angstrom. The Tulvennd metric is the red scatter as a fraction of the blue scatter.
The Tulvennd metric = 2.3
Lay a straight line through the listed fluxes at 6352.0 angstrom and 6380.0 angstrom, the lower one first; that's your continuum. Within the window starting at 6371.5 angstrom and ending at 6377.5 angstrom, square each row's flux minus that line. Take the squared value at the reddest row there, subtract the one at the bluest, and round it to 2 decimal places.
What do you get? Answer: -0.06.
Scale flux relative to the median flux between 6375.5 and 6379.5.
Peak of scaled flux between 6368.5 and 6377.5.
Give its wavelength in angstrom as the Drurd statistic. 6377.0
